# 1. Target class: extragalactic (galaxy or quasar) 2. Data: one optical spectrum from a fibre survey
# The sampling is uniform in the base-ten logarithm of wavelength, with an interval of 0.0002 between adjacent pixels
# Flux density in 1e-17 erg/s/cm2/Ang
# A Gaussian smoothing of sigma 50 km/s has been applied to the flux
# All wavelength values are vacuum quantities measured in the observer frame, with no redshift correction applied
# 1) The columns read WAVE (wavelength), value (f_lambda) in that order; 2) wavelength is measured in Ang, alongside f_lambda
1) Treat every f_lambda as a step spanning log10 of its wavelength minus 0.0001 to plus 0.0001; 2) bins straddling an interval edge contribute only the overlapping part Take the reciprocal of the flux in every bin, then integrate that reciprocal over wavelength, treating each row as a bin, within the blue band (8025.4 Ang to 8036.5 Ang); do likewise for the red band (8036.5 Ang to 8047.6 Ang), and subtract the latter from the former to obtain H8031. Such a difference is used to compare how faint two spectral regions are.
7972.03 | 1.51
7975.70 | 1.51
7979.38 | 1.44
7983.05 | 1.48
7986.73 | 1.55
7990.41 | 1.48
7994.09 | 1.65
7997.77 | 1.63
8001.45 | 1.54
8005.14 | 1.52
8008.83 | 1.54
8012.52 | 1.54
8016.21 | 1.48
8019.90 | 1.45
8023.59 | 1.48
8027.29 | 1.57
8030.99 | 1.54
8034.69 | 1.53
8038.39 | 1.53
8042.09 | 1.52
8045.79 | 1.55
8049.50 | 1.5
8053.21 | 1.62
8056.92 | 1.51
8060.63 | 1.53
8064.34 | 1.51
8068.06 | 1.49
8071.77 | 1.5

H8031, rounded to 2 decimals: -0.07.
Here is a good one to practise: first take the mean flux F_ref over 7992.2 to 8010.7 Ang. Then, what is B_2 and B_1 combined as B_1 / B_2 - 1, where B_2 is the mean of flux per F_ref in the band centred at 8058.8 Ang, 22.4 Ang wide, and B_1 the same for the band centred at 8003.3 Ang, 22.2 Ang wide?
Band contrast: 0.03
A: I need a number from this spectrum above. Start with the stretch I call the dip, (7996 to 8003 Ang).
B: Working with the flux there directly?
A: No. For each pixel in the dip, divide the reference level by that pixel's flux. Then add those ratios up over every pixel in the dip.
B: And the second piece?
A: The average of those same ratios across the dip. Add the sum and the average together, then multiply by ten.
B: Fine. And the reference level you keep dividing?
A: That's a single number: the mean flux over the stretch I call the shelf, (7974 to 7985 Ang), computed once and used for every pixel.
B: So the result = 28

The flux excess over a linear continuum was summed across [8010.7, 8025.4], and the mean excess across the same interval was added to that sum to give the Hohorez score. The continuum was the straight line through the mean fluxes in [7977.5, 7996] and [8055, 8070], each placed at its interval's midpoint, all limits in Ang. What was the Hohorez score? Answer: -0.14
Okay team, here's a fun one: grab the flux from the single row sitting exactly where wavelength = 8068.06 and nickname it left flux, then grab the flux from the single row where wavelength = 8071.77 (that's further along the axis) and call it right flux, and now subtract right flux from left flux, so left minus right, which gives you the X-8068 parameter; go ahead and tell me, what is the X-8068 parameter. -0.01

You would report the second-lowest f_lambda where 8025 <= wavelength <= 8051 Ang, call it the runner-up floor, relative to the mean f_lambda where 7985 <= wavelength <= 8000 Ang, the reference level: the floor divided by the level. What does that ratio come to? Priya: 0.964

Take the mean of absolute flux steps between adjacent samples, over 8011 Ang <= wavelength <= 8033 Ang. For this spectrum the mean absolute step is 0.048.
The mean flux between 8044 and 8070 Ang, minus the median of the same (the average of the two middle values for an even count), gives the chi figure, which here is 0.020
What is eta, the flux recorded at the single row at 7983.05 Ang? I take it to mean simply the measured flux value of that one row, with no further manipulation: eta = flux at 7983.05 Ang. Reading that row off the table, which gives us 1.48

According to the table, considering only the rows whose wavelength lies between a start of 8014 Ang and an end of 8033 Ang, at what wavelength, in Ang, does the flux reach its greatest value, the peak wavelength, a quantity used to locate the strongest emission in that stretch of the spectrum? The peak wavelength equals 8027.29 Ang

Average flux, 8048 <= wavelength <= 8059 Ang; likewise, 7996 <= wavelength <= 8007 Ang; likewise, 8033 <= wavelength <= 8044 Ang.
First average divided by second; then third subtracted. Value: -0.539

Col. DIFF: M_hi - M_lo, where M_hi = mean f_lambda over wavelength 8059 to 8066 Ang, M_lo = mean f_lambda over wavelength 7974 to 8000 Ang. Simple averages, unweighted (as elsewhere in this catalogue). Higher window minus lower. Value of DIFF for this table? -0.014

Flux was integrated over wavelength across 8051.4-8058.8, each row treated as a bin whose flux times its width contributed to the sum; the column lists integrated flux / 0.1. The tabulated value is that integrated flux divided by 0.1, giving 116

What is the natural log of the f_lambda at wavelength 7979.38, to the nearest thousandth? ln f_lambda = 0.365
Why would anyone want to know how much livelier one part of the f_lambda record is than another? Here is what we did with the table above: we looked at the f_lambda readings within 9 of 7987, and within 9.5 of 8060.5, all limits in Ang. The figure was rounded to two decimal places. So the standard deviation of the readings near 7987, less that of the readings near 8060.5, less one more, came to -0.97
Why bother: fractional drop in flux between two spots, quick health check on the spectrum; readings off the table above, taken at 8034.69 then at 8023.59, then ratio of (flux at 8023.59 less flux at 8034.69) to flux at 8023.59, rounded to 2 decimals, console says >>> -0.03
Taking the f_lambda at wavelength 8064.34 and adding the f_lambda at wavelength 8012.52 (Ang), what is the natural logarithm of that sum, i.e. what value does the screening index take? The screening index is 1.12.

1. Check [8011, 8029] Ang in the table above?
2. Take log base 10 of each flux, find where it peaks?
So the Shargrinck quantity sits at 8027.29 Ang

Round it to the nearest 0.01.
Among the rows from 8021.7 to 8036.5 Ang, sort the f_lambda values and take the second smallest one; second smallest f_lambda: 1.53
